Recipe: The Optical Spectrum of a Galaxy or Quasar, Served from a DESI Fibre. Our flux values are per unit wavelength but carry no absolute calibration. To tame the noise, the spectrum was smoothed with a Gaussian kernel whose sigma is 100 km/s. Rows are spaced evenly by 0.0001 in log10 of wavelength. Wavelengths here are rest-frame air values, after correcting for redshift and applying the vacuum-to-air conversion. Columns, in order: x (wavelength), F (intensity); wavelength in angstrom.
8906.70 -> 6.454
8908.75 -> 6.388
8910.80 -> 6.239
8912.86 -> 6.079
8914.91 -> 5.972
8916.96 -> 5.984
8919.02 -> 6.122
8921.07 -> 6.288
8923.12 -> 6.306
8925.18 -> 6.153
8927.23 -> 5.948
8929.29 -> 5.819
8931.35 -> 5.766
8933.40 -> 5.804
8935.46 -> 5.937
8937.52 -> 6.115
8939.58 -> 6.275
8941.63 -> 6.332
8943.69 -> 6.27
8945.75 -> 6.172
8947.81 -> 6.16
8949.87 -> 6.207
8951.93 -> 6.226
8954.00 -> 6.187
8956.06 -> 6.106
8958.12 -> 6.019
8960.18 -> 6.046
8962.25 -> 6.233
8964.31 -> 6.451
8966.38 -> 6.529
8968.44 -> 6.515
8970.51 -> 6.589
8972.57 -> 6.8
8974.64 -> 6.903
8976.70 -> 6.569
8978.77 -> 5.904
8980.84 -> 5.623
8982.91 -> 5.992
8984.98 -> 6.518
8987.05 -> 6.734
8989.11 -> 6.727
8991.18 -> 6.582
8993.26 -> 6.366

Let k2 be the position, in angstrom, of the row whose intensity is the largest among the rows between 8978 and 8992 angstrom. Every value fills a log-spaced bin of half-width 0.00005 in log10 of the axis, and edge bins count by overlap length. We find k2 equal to 8987.05 angstrom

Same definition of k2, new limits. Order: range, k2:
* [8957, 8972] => 8970.51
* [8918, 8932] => 8923.12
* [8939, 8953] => 8941.63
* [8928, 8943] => 8941.63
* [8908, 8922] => 8908.75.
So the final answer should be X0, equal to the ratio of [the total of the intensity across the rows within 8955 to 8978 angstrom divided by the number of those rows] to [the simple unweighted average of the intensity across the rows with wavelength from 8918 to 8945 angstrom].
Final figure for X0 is 1.057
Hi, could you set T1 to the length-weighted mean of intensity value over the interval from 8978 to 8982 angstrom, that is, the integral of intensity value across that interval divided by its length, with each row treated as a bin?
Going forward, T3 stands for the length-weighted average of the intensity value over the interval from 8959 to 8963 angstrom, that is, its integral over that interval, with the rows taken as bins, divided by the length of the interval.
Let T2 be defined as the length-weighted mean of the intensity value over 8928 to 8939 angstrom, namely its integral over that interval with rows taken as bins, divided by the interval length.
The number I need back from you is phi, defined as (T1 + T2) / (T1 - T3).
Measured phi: -32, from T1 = 5.76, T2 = 5.90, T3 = 6.12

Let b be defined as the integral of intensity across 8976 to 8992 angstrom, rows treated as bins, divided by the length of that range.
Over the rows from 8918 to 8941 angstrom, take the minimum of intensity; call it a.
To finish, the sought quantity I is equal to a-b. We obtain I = -0.56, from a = 5.766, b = 6.32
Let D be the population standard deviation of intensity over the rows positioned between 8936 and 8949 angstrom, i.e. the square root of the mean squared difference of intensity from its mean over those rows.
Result 0.08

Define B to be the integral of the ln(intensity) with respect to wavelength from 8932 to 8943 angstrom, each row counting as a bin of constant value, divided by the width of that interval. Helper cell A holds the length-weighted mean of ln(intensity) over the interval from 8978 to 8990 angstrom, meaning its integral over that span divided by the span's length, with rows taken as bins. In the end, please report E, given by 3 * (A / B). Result 3.04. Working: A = 1.83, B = 1.81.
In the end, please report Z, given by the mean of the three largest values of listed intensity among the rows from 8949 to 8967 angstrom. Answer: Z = 6.40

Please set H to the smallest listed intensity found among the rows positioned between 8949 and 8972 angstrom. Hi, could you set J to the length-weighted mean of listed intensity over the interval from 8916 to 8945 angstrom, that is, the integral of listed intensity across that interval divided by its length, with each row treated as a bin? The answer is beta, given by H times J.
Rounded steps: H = 6.019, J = 6.08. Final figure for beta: 36.6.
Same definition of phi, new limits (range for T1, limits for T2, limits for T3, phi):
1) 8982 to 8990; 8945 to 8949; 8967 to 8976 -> -66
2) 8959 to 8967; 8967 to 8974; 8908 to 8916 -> 96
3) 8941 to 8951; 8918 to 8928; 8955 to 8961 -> 78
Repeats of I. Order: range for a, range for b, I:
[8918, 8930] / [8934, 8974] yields -0.45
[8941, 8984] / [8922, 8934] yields -0.35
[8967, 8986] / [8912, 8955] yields -0.48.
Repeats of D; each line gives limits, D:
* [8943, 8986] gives 0.30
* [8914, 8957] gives 0.17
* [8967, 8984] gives 0.43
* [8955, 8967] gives 0.20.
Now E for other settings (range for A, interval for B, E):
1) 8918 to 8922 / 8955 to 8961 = 3.04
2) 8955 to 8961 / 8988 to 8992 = 2.85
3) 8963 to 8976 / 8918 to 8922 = 3.11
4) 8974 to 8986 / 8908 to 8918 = 3.03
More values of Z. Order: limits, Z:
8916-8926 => 6.25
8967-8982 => 6.76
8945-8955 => 6.21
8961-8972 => 6.54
